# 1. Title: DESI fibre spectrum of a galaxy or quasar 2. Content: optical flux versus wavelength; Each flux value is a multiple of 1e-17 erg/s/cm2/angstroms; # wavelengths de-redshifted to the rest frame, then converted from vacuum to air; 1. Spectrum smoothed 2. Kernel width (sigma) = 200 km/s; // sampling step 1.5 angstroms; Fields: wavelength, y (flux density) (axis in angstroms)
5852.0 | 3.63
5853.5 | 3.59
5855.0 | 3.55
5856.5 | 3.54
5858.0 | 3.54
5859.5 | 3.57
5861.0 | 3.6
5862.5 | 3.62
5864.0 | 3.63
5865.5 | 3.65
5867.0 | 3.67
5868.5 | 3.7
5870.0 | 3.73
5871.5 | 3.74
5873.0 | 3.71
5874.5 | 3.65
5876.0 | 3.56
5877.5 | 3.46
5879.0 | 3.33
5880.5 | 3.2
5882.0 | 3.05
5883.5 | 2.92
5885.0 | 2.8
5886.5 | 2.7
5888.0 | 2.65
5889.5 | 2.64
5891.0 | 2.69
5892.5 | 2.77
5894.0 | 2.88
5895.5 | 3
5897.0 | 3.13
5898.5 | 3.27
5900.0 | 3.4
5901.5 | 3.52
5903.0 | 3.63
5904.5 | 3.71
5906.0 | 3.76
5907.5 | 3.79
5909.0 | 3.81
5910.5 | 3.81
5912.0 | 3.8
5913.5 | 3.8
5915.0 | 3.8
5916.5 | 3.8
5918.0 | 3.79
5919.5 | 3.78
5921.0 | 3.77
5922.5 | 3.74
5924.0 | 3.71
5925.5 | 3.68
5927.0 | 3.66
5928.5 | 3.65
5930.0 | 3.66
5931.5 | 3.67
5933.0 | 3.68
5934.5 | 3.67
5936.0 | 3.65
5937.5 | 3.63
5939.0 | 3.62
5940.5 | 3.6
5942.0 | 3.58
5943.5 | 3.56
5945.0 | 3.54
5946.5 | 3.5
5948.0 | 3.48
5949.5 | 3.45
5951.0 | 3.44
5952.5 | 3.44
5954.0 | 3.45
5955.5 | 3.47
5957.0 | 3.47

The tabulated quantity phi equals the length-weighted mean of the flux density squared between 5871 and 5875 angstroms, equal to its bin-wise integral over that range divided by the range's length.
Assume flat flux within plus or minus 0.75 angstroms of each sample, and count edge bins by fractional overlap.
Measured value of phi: 13.7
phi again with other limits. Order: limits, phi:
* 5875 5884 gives 10.8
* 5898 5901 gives 11.3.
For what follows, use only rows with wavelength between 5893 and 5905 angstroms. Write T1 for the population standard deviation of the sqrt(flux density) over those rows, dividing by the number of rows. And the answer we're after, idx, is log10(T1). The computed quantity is -1.11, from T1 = 0.08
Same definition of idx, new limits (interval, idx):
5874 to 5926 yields -0.94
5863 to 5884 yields -1.15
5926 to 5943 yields -2.10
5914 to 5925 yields -2.09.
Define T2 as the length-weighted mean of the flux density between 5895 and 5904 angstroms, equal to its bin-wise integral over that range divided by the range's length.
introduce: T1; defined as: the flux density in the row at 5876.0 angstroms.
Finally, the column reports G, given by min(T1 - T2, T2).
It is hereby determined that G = 0.22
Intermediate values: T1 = 3.56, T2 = 3.34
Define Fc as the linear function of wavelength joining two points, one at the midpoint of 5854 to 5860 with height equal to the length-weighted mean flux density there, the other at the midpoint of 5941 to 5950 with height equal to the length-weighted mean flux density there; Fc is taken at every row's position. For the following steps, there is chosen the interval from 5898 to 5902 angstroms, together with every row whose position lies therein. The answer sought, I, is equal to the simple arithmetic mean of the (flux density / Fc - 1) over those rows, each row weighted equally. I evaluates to -0.04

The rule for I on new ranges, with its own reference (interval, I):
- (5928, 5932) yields 0.04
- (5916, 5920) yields 0.07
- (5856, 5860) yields 0.00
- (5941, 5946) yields 0.01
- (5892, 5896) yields -0.19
